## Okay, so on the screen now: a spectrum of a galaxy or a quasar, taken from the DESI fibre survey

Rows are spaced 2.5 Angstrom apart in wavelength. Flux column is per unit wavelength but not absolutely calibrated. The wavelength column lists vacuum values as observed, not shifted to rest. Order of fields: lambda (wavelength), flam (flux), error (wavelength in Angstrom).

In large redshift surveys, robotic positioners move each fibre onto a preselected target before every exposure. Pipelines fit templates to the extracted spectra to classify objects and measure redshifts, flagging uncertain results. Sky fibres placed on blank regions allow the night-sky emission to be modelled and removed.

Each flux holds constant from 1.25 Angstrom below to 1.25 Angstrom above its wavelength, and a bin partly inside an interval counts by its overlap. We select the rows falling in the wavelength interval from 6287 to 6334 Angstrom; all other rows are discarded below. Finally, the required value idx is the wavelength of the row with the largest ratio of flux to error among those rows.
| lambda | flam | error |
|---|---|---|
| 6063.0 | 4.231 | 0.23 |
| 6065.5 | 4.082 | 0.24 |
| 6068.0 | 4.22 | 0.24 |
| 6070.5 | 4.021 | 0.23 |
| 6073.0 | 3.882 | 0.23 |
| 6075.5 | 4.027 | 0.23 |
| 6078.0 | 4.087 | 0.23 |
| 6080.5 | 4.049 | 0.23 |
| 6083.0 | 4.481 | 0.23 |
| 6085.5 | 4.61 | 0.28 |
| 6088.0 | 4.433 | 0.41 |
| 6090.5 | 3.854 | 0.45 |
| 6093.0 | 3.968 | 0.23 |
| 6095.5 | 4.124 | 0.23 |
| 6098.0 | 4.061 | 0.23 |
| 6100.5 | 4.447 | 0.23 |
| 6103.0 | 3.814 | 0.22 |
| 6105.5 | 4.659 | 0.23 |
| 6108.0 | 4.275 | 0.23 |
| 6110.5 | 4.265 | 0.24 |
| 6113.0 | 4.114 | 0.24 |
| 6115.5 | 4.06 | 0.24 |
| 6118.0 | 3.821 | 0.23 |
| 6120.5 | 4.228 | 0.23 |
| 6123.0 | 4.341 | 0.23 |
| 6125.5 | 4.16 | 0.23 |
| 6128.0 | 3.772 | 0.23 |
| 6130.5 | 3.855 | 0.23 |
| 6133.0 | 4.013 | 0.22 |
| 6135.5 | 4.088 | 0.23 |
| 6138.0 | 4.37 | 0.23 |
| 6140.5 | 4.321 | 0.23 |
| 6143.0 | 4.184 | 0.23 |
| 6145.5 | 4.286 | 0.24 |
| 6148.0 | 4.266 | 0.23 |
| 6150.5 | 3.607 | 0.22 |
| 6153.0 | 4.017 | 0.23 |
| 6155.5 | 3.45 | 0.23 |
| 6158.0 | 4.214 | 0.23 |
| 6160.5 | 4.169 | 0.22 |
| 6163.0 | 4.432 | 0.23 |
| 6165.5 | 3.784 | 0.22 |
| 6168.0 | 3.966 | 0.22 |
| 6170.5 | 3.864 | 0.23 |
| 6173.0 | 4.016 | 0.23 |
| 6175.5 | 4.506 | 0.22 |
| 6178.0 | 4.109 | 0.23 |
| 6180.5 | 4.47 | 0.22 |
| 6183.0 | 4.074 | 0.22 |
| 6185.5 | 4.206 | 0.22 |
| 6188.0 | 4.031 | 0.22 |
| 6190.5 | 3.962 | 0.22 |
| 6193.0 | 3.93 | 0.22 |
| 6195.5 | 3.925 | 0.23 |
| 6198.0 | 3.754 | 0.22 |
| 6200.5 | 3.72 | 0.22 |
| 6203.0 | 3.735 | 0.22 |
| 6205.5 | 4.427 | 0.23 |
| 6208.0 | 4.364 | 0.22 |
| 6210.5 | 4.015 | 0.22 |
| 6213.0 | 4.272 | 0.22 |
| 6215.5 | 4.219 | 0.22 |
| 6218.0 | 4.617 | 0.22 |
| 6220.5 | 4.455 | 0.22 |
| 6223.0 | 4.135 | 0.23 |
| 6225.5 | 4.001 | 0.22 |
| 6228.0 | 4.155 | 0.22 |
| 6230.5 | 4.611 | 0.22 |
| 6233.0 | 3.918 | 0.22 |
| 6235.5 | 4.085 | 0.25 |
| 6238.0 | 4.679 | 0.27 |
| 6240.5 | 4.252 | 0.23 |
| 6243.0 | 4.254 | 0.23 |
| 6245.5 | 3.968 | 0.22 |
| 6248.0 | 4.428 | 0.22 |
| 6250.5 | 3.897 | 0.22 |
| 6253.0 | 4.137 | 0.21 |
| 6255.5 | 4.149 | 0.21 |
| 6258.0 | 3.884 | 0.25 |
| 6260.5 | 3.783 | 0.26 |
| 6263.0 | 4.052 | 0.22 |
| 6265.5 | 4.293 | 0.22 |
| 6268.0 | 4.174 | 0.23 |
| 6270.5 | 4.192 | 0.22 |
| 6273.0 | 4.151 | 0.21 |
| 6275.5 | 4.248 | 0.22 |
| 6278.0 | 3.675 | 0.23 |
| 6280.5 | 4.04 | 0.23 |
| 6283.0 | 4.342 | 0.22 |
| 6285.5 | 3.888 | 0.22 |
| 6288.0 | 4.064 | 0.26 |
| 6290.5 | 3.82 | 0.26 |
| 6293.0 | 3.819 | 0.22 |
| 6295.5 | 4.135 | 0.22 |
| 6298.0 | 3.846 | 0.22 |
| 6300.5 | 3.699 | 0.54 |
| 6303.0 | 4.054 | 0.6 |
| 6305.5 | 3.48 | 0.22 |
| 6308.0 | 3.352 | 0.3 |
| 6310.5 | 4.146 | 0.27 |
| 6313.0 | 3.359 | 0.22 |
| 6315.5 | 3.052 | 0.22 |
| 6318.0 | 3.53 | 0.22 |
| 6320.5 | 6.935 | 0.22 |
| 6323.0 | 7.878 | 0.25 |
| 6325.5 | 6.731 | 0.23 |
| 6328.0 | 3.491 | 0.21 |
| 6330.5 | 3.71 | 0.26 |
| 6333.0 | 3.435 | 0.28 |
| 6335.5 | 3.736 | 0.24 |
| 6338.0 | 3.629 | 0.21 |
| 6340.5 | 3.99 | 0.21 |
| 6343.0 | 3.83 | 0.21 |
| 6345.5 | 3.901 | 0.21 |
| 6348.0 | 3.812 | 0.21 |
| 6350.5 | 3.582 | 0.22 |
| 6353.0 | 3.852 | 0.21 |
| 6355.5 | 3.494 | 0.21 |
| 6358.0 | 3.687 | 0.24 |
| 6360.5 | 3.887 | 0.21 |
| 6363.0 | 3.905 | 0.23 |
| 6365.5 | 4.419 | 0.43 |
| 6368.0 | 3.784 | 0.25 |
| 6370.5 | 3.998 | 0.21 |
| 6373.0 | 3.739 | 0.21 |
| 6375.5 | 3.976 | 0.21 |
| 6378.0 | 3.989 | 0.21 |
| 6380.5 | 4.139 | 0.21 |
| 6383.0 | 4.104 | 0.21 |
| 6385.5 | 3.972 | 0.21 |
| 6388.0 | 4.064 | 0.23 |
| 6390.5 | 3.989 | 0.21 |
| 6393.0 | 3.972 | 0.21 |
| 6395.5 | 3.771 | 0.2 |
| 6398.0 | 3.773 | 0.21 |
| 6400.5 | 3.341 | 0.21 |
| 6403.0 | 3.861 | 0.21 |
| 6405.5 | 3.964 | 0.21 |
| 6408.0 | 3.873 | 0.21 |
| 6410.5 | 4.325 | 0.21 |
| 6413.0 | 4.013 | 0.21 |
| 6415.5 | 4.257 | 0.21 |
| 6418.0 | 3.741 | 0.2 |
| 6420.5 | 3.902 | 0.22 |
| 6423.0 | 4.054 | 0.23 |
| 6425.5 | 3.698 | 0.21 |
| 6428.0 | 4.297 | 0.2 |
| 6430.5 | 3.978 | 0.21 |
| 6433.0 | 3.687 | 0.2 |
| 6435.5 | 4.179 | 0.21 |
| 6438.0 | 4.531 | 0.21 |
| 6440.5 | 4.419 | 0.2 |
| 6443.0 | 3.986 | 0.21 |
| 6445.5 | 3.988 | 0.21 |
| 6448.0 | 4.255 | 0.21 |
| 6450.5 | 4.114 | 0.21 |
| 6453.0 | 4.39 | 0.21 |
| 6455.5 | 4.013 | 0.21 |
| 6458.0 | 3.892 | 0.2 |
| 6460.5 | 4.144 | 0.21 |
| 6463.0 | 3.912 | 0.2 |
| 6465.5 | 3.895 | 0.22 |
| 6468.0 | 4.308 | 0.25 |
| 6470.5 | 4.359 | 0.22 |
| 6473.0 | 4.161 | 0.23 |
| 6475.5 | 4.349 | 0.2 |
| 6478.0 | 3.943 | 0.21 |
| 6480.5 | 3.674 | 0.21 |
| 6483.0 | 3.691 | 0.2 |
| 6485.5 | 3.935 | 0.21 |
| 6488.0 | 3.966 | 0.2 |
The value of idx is 6320.5 Angstrom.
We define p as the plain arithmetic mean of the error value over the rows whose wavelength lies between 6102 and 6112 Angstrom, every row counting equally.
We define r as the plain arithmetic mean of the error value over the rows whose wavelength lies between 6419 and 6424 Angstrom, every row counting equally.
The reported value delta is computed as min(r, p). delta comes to 0.225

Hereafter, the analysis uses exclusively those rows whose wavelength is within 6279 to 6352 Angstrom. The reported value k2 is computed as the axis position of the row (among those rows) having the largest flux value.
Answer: 6323.0 Angstrom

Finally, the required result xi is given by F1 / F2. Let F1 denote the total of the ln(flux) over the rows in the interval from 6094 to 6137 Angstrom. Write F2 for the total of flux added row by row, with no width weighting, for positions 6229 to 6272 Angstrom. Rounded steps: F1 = 24.1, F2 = 70.8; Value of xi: 0.340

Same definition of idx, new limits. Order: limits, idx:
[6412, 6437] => 6428.0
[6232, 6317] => 6248.0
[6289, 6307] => 6295.5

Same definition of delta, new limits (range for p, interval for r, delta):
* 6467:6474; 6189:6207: 0.223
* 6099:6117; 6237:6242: 0.233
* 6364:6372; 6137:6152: 0.230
